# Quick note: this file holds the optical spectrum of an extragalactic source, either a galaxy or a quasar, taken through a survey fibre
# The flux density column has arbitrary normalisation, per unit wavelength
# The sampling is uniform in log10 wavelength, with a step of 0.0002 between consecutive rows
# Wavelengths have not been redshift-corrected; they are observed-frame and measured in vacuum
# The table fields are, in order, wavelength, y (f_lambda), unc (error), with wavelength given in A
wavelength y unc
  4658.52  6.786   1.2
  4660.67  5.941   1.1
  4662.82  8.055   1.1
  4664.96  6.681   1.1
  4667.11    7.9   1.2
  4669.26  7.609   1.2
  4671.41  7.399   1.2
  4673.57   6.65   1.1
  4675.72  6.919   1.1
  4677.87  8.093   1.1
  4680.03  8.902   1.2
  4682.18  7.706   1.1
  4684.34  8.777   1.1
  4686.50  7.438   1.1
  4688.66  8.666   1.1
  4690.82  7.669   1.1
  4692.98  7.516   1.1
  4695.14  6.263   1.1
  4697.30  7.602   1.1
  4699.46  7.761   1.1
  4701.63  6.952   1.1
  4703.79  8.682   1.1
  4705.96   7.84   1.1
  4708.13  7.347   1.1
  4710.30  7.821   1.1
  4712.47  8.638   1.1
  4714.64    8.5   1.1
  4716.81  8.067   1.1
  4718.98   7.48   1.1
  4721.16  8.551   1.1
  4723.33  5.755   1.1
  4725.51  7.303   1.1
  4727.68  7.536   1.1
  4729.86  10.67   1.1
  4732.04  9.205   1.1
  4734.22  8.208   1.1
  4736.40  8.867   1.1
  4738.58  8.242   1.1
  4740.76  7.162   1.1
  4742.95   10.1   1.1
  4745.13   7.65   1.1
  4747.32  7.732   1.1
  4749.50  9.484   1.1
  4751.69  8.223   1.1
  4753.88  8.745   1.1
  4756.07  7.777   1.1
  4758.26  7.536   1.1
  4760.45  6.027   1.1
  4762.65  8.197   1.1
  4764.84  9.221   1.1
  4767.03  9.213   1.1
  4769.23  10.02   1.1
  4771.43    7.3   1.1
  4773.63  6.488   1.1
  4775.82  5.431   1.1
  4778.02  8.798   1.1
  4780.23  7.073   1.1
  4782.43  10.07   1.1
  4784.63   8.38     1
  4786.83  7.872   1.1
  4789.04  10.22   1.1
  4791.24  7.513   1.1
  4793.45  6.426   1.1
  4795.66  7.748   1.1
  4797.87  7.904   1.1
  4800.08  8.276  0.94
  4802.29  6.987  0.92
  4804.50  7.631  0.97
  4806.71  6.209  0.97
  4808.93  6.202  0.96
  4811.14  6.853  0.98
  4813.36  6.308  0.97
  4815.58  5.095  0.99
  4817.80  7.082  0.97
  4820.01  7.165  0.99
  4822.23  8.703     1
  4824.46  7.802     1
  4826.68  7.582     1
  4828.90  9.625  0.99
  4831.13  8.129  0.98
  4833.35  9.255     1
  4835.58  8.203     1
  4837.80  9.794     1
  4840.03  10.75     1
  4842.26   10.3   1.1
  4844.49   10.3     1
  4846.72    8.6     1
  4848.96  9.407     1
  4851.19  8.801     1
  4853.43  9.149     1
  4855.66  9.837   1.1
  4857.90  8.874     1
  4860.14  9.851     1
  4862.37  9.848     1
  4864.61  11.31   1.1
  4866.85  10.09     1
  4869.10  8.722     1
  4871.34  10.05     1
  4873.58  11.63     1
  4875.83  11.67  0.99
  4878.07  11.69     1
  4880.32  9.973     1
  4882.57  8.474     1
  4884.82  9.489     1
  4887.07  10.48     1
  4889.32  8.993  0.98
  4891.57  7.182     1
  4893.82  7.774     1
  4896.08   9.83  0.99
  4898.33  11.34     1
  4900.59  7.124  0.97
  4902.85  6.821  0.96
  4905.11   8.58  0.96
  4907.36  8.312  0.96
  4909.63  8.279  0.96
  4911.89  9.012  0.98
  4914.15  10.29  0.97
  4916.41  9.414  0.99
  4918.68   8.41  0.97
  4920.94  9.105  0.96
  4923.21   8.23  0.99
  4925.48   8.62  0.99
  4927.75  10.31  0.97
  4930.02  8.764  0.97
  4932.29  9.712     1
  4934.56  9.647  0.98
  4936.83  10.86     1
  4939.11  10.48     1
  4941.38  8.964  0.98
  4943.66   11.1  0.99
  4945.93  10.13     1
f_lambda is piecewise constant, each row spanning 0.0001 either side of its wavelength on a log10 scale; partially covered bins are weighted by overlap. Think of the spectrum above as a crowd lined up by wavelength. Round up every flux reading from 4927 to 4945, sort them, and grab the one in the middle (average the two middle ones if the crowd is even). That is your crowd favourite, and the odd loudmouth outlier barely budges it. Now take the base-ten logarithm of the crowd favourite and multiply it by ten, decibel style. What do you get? 10.0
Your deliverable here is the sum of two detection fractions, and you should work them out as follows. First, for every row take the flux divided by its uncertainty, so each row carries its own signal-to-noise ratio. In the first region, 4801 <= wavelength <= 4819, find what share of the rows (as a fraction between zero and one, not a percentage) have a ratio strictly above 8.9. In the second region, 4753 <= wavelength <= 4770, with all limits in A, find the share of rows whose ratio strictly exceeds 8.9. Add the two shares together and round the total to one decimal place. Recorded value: 0.1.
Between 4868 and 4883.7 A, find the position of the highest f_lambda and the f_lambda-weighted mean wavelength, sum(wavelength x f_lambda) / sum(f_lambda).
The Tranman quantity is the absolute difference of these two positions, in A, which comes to 2.3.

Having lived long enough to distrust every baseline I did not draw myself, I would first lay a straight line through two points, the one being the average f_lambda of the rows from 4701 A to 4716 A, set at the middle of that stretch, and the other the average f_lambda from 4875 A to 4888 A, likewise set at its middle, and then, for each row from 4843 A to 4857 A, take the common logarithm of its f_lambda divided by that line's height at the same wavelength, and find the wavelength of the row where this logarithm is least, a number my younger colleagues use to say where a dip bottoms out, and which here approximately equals 4846.72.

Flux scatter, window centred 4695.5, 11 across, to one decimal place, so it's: 0.6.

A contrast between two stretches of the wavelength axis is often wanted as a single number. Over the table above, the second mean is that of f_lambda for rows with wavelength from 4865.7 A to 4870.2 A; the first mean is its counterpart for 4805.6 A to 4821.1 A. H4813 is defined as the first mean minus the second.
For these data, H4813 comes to -3.0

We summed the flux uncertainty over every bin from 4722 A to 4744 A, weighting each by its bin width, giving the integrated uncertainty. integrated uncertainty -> 24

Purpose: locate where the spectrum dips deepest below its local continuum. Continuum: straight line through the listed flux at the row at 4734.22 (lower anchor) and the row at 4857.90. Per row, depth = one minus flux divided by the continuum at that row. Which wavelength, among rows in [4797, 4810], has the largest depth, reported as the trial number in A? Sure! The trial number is 4808.93 A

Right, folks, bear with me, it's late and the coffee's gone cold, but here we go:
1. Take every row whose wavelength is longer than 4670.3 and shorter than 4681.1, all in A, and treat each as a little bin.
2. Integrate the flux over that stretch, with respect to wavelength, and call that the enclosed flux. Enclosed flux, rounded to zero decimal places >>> 82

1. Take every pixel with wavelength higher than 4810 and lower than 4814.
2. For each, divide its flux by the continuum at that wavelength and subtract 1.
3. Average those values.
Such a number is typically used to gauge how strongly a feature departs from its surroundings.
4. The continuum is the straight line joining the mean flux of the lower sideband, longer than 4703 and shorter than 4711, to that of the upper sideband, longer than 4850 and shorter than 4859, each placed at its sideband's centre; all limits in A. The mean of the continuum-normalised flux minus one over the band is -0.25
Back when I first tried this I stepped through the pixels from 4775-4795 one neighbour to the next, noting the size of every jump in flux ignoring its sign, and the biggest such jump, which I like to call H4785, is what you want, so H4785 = 3.4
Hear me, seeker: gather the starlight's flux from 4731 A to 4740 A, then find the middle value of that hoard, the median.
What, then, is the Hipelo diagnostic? 8.6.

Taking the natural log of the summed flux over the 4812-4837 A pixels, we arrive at 4.44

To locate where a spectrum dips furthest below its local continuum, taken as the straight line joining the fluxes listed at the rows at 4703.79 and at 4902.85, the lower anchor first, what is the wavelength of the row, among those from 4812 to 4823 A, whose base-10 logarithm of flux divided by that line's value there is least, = 4815.58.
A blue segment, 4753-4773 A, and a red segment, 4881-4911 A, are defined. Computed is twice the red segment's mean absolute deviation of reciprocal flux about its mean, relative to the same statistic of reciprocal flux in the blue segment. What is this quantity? 1.8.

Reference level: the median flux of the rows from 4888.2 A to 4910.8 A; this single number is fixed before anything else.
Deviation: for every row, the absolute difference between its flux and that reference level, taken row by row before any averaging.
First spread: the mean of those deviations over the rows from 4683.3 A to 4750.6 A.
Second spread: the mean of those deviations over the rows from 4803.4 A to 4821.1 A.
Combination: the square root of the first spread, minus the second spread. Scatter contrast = -0.82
